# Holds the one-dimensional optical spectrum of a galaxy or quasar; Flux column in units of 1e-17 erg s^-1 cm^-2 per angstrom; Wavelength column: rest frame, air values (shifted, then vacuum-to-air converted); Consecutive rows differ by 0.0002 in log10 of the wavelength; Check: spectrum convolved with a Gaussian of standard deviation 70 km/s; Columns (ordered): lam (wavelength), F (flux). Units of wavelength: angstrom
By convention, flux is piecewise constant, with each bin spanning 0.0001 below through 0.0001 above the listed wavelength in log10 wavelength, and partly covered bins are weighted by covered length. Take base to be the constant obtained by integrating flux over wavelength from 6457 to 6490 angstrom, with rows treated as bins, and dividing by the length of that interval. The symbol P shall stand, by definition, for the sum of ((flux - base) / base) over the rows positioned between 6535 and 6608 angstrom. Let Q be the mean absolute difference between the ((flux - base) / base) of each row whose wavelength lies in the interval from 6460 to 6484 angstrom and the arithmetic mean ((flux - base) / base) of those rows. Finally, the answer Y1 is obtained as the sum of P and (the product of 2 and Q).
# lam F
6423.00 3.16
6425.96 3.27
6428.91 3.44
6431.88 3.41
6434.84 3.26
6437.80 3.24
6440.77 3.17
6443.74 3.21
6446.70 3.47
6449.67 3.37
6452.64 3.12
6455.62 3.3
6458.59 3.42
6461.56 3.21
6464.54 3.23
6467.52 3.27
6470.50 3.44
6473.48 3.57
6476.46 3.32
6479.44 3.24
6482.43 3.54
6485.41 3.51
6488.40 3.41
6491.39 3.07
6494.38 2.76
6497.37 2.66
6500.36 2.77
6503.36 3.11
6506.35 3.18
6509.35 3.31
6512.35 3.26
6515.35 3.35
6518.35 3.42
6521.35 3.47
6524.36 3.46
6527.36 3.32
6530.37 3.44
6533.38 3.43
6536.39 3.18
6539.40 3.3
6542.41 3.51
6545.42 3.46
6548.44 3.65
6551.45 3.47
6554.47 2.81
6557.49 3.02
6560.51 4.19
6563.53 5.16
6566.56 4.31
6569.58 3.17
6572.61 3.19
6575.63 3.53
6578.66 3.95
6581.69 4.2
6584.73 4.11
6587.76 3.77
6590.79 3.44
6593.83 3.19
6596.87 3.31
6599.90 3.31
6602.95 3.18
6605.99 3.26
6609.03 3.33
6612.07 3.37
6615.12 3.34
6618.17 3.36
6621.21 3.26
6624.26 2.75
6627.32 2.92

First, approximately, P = 1.4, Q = 0.0365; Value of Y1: 1.44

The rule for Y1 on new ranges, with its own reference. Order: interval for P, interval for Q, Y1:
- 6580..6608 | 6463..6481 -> 0.47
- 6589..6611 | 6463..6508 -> -0.05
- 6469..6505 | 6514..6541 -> -0.58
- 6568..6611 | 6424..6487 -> 0.56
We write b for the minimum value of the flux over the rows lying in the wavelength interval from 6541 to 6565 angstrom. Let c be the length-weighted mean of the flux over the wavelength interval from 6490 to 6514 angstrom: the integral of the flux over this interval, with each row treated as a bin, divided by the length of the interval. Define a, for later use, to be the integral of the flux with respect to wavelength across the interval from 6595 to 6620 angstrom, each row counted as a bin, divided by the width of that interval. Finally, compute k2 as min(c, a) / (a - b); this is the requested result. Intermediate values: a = 3.31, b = 2.81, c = 3.0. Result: 6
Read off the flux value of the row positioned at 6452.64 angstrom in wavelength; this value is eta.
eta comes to 3.12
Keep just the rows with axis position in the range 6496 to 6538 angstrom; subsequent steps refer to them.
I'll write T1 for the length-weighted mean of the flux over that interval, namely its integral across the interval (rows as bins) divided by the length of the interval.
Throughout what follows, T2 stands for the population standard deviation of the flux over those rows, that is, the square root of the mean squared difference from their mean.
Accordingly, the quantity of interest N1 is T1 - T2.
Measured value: 3.00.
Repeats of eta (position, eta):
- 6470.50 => 3.44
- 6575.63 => 3.53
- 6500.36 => 2.77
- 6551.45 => 3.47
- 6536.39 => 3.18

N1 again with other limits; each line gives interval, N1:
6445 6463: 3.19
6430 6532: 3.06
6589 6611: 3.21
